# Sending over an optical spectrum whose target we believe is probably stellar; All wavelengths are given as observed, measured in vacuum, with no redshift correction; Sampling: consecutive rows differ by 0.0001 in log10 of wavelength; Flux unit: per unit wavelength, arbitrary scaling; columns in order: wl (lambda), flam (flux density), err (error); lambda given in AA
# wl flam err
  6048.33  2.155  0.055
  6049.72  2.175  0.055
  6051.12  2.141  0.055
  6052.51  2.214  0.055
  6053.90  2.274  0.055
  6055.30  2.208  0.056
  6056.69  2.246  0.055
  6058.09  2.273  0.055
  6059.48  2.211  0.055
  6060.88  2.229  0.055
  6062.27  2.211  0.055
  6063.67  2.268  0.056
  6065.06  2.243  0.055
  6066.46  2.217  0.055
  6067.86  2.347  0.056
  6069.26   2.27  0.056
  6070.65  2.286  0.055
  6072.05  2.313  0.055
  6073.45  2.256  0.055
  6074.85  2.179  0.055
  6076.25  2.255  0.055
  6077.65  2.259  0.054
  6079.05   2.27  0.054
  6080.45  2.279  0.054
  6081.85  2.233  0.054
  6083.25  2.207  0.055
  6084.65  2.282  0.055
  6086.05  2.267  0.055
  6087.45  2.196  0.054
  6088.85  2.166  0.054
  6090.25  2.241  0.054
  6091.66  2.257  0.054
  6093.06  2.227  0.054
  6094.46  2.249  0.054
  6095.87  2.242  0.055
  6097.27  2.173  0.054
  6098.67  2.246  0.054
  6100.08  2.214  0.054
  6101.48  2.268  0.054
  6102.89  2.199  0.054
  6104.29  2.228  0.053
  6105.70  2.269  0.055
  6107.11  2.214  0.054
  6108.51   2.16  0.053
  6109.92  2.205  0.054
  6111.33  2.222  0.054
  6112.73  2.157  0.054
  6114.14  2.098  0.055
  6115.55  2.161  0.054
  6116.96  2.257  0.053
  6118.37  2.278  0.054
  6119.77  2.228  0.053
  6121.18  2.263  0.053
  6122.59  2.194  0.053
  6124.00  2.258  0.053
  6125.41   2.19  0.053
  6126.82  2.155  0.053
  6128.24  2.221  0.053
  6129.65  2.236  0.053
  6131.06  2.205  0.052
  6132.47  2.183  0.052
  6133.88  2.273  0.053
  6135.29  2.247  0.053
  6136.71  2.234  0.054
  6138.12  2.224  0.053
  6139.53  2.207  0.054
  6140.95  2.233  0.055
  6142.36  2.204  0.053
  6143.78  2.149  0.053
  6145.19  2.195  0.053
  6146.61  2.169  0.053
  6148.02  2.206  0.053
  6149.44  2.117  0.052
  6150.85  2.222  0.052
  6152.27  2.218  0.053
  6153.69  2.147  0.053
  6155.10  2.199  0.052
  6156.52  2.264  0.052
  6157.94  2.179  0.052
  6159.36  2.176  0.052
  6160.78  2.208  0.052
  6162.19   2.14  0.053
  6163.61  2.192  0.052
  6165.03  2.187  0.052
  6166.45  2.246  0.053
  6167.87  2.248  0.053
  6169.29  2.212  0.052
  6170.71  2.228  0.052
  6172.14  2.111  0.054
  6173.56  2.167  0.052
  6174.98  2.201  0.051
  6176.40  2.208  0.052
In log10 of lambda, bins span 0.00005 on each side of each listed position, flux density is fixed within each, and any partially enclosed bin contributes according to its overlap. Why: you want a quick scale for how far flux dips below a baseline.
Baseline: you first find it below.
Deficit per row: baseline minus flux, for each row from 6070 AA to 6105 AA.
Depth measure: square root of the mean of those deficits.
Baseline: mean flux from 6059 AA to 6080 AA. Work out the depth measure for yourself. 0.12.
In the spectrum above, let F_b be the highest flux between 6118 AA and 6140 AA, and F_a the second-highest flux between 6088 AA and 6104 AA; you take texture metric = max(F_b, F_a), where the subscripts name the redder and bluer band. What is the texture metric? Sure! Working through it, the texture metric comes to 2.28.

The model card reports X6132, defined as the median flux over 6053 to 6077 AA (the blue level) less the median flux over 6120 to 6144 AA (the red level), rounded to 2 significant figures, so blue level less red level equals 0.034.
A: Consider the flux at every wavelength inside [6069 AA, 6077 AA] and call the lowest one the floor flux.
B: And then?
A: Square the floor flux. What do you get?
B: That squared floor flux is 4.75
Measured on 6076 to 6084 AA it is 4.87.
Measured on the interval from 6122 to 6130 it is 4.64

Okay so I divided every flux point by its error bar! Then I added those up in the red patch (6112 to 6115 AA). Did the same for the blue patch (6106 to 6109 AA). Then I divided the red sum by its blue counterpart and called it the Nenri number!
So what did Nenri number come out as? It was 0.96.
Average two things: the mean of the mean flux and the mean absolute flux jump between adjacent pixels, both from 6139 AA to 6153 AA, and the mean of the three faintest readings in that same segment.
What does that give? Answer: 1.63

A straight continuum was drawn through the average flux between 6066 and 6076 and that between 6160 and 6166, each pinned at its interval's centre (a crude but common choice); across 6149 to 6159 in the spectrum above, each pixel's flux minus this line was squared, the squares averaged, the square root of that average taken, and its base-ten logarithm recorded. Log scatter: -1.33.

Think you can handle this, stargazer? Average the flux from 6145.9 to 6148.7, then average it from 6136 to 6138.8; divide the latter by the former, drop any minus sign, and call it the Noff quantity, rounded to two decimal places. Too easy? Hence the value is 1.02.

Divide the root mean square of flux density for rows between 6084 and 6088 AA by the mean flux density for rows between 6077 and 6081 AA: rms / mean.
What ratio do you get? 0.991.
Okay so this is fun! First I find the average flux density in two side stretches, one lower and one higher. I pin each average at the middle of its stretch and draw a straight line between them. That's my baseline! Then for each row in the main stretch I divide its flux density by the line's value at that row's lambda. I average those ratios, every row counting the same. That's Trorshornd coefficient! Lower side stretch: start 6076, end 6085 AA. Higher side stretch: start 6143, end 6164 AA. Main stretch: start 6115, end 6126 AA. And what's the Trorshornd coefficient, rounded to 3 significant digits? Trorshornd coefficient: 1.01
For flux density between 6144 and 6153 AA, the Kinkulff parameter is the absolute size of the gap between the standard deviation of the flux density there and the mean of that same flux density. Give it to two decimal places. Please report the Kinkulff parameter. 2.15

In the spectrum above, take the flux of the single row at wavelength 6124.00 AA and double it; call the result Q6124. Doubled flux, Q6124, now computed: 4.52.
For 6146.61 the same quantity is 4.34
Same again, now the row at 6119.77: 4.46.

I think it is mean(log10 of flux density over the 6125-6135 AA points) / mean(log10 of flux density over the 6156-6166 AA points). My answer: 1.01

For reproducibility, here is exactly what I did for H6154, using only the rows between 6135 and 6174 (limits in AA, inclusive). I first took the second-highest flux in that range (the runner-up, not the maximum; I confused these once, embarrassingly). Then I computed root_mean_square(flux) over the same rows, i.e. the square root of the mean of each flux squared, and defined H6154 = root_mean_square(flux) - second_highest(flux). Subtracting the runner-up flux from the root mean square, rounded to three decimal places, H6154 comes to -0.050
